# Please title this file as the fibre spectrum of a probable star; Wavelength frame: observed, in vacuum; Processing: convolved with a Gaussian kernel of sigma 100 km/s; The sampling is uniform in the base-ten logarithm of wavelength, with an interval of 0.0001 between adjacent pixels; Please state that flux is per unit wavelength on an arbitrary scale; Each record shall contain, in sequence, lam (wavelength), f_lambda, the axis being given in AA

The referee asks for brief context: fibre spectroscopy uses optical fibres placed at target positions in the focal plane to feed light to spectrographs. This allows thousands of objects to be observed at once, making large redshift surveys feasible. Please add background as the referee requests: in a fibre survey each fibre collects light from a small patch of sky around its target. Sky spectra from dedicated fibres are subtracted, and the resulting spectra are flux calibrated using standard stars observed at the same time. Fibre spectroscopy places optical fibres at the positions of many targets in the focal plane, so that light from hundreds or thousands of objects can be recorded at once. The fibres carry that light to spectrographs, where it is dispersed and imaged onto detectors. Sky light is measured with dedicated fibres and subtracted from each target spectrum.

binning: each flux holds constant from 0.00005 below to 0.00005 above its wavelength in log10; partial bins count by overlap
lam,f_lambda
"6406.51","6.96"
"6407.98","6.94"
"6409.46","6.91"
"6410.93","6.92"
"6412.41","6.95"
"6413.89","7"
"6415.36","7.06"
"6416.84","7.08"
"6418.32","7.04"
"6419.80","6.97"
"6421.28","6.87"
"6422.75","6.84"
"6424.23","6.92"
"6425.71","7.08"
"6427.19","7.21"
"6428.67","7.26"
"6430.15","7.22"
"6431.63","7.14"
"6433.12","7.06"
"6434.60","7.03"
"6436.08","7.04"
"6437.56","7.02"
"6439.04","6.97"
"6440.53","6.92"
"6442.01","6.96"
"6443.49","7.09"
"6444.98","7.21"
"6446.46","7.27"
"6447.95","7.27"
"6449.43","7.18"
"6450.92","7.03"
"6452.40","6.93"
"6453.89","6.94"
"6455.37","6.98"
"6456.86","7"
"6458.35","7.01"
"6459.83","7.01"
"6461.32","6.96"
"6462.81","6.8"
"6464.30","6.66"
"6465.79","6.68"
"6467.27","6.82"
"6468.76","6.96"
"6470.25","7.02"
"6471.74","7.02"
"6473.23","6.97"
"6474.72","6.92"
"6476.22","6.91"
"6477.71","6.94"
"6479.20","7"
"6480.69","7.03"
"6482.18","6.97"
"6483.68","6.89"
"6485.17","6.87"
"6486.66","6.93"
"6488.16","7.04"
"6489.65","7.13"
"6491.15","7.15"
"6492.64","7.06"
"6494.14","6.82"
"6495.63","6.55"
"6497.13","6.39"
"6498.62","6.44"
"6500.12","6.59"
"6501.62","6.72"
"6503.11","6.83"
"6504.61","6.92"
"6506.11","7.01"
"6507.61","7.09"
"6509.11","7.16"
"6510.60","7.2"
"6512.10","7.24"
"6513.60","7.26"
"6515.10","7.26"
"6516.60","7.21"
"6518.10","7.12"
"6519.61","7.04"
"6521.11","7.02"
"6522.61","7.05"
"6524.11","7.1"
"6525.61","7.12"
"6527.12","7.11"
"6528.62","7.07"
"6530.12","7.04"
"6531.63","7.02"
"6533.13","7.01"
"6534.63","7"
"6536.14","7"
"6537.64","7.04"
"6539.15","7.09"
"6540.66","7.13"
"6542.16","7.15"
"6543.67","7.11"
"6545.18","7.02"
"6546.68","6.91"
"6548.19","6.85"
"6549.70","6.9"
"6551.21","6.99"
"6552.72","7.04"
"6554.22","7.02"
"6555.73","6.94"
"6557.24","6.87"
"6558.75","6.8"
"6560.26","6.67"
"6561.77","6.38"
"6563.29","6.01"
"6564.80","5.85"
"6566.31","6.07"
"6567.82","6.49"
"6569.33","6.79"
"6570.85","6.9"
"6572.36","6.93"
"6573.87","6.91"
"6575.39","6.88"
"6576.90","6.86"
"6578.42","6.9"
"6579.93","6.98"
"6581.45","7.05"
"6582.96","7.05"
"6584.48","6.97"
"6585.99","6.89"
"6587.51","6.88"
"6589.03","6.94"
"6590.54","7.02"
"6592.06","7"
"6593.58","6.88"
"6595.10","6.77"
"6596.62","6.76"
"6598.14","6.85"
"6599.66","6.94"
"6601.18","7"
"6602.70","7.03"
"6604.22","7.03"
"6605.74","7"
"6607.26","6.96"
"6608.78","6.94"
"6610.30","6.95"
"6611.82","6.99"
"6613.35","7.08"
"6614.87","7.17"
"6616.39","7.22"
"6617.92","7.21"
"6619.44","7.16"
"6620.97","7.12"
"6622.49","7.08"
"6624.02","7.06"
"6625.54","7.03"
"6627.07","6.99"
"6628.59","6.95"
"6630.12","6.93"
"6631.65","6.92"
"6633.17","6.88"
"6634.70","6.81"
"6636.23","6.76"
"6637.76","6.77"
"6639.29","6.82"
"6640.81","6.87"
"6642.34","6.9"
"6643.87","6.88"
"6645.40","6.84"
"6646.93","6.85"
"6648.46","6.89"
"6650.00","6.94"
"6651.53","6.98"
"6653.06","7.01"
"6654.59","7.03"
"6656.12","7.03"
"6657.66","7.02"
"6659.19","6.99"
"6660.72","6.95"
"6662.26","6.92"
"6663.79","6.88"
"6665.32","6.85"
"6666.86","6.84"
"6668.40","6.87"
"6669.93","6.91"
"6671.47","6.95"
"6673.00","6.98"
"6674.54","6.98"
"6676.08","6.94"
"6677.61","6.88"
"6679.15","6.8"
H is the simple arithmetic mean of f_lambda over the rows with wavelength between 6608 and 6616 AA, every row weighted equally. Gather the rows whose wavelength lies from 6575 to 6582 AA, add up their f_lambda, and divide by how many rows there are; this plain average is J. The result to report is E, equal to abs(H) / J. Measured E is 1.013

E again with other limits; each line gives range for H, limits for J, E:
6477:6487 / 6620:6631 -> 0.989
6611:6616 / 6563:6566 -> 1.194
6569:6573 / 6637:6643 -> 1.005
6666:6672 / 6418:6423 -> 0.995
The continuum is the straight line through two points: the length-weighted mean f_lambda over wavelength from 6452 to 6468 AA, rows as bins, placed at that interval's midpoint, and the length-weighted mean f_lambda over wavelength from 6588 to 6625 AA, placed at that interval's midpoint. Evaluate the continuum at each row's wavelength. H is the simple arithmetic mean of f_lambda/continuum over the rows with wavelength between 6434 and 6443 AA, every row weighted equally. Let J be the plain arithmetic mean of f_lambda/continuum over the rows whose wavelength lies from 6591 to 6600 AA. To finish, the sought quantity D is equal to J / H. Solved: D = 0.965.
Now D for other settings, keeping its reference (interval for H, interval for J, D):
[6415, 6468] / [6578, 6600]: 0.971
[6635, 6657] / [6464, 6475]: 1.018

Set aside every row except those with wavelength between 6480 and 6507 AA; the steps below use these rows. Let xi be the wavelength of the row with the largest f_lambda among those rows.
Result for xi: 6491.15 AA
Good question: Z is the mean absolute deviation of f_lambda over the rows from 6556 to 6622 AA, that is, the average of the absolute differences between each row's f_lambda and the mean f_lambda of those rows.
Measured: 0.19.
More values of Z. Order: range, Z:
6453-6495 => 0.08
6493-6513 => 0.24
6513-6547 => 0.07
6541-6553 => 0.08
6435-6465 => 0.10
